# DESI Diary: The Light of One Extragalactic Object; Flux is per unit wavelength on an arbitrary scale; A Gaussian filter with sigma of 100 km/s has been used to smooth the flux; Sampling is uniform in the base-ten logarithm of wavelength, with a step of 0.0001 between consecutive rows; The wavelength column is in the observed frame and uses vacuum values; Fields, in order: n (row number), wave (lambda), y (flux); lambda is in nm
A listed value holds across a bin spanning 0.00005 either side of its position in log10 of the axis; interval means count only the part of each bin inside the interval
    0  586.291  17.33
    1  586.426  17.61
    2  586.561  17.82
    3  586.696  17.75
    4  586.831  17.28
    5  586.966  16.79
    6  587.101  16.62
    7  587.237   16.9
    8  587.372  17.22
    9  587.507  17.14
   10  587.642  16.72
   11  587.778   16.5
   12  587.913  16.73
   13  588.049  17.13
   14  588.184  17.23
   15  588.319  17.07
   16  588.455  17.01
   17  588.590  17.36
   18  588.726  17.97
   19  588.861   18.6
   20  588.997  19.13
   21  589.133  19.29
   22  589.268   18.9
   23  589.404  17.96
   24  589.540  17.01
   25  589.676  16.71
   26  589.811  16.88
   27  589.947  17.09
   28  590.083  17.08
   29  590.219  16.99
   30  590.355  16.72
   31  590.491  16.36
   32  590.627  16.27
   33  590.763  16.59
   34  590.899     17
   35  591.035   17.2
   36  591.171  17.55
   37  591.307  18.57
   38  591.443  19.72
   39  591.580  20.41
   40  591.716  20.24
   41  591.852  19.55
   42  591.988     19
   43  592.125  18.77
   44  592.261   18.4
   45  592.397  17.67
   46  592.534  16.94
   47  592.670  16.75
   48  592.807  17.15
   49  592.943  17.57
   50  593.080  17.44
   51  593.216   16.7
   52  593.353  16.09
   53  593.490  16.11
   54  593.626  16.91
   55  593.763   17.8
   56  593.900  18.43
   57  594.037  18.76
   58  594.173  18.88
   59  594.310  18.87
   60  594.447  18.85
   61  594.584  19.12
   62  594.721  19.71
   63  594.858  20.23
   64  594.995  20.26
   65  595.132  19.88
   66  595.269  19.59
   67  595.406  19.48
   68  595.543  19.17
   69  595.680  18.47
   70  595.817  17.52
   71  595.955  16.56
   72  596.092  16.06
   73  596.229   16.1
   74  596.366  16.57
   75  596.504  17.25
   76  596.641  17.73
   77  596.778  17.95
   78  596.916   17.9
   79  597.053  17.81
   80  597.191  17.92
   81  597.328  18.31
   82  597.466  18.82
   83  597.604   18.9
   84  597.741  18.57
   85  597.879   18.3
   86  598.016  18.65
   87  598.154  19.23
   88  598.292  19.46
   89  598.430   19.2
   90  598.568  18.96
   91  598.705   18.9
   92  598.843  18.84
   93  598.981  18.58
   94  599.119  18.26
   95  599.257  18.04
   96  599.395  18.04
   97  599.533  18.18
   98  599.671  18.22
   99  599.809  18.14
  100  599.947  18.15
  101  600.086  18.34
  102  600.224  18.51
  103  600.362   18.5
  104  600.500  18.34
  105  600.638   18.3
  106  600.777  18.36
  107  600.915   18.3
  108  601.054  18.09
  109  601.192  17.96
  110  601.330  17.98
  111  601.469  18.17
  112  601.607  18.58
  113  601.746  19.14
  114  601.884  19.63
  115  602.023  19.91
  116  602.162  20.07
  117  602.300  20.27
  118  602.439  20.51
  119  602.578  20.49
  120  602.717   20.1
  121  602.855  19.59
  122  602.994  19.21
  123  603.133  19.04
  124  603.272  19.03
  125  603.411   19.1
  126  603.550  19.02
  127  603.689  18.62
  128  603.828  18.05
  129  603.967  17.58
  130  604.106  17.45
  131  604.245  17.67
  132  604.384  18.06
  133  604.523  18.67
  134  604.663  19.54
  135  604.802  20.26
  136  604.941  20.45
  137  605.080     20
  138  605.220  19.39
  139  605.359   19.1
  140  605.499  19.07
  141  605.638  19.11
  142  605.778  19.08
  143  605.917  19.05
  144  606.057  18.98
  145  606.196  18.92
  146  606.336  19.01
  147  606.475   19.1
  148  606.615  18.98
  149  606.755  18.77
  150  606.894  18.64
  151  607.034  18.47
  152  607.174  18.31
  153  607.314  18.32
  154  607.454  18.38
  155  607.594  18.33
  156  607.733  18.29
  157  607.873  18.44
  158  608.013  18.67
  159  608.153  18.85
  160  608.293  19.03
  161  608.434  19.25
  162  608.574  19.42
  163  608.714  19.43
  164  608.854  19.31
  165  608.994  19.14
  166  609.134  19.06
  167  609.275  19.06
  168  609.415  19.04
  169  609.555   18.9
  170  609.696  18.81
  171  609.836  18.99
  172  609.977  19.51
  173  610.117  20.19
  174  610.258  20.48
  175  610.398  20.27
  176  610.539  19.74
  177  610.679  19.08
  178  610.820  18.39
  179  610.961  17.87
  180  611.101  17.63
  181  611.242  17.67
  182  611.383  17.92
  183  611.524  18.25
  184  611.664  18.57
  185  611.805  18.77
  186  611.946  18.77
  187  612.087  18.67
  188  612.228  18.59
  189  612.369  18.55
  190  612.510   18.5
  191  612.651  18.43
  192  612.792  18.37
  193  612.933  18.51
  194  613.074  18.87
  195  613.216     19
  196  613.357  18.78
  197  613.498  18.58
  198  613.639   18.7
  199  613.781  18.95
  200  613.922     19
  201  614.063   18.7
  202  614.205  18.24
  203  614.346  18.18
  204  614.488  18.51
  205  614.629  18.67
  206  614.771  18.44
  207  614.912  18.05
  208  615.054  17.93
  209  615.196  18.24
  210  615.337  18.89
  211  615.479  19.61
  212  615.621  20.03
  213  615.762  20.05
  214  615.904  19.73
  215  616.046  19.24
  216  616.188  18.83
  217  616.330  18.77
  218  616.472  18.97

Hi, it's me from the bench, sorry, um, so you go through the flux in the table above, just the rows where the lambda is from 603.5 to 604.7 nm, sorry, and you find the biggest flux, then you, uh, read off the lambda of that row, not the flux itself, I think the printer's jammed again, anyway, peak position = 604.663 nm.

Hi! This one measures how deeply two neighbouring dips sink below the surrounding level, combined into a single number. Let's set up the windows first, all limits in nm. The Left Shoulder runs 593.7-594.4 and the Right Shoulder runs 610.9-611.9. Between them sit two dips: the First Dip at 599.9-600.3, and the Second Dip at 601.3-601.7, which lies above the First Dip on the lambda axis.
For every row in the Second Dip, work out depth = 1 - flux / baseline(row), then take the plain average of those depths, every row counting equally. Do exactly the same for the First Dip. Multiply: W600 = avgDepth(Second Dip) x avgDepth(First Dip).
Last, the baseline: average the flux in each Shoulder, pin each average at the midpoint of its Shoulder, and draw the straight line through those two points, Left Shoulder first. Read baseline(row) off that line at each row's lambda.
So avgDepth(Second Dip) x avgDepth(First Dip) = 0.0000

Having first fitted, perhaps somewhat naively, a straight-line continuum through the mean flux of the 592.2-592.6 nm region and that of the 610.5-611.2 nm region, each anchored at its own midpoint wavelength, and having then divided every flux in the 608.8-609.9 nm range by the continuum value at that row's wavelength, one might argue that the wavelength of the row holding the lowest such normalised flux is 609.696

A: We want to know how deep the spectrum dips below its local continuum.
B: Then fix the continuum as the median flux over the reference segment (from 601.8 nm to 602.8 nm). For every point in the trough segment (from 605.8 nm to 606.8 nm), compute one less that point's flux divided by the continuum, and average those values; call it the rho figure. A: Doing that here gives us 0.056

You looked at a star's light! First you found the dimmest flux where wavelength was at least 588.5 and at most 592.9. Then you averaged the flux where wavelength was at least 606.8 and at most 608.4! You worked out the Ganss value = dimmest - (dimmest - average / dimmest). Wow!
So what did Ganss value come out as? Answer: 1.14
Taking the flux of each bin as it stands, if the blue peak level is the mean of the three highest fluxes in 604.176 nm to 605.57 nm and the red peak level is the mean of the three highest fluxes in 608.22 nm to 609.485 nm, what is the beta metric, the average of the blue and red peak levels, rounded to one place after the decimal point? 19.8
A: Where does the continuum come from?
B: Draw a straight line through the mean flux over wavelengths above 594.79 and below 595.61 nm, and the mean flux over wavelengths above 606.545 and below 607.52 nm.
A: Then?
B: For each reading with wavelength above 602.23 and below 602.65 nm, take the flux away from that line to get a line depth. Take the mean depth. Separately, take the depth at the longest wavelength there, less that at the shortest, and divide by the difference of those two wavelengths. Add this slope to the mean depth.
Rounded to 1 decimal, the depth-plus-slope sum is -2.3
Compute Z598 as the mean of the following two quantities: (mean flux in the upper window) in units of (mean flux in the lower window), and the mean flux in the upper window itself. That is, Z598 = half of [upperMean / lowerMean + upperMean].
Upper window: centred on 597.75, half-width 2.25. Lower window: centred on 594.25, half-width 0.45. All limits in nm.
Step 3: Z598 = 9.55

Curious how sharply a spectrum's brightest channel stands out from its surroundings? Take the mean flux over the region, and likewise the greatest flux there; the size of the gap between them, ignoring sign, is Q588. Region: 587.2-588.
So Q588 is 0.35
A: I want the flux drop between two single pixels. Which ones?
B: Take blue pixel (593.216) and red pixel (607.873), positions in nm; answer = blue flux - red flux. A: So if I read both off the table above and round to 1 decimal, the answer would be -1.7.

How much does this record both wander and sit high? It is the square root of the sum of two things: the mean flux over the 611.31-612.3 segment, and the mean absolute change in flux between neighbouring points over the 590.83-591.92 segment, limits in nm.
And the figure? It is 4.37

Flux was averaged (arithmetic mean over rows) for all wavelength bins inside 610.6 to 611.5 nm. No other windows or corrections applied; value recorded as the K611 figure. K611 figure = 18.1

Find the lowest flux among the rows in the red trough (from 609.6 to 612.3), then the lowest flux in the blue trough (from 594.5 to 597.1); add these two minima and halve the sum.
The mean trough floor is 16.8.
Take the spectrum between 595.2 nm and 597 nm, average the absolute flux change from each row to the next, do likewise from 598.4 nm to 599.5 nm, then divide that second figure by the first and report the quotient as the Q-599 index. 0.36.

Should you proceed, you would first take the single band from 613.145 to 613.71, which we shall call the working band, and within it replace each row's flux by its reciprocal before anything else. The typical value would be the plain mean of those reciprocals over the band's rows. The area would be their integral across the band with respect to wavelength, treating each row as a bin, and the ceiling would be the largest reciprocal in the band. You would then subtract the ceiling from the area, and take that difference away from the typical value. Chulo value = 0.0770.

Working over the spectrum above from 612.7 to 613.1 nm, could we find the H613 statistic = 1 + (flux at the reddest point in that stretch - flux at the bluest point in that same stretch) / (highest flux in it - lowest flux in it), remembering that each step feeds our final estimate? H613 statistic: 2.0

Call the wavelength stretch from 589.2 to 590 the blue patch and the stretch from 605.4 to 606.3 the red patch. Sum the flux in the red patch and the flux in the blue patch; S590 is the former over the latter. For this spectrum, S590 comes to 1.09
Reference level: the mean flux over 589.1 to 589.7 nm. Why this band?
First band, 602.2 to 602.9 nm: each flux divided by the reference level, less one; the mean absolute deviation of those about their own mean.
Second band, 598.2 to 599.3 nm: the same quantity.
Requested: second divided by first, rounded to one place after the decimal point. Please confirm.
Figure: 1.3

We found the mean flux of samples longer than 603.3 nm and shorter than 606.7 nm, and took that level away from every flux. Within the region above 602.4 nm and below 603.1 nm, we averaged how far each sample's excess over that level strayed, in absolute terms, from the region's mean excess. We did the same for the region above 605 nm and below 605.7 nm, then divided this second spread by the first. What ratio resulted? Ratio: 0.62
